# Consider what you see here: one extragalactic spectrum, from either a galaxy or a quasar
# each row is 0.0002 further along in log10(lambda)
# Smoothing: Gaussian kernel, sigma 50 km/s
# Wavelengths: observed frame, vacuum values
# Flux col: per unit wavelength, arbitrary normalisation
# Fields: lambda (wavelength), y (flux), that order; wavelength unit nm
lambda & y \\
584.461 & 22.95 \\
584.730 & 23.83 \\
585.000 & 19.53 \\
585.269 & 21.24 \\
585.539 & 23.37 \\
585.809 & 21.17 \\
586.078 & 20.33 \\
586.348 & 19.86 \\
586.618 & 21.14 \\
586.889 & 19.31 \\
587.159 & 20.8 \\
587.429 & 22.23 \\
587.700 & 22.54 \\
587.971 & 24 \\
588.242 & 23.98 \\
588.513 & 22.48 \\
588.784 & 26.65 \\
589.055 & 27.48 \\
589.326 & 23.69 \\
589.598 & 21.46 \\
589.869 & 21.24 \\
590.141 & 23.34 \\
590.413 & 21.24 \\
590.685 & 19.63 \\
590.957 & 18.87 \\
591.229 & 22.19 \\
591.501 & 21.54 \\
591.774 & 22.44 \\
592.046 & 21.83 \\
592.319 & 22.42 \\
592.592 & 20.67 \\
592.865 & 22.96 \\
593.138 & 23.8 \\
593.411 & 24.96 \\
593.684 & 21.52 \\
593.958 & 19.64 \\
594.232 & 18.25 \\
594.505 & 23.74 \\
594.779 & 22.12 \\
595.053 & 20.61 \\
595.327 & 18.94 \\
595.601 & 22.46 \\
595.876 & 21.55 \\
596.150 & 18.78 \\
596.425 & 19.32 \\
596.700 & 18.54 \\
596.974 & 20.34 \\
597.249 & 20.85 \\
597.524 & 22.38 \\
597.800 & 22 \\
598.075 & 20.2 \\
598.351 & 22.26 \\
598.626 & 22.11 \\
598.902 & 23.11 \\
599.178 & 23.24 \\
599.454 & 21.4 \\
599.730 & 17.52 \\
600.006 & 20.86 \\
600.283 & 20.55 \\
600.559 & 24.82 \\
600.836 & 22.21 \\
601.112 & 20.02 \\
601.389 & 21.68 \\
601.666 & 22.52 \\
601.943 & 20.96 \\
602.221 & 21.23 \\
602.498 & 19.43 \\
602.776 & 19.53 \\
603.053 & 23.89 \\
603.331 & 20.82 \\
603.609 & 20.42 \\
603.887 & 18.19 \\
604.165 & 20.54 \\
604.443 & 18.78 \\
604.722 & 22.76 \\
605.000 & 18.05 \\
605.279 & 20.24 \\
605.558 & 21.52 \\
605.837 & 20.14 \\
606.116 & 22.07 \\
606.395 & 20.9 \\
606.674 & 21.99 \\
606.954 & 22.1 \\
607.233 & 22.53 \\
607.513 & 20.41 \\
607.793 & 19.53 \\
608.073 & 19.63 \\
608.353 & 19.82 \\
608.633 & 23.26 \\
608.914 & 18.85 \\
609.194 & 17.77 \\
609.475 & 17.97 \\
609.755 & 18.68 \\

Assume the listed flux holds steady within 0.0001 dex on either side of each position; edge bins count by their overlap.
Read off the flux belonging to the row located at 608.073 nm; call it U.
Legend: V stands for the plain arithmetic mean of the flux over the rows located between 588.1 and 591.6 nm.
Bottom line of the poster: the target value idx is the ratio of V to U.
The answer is 1.15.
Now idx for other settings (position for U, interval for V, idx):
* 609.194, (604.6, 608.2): 1.18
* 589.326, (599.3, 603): 0.89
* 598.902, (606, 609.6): 0.89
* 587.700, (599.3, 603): 0.93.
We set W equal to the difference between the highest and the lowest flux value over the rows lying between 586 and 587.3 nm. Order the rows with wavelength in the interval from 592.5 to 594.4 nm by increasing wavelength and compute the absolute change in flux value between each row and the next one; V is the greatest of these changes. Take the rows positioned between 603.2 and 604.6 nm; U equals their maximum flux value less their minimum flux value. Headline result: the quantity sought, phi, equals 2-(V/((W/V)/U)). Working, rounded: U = 2.6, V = 3.4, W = 1.8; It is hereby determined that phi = -15.0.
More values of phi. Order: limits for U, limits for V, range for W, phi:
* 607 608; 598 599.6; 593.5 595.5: -0.3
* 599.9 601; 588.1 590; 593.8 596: -11.5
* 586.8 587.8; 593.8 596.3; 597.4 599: -31.5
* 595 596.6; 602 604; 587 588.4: -19.9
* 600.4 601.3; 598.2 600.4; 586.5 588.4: -13.4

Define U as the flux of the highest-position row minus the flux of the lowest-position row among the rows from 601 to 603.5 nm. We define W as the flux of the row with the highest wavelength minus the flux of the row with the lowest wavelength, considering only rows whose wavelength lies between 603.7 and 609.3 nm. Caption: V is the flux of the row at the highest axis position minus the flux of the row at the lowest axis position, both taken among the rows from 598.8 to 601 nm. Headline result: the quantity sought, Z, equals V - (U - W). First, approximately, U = 1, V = -0.9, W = 0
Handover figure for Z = -2.1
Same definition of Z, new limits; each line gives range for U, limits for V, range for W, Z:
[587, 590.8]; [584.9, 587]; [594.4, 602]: -1.8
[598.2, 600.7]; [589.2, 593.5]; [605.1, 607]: 0.6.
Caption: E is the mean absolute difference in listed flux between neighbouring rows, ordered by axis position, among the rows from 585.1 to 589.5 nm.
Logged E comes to 1.58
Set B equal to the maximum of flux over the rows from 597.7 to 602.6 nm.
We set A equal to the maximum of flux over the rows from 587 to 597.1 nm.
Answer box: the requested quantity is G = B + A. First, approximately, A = 27.48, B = 24.82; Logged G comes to 52.3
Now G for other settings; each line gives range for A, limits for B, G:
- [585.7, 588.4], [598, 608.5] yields 48.8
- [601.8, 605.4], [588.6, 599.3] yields 51.4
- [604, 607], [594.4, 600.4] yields 46.5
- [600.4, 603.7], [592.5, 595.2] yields 49.8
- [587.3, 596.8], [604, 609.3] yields 50.7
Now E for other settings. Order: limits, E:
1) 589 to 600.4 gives 1.69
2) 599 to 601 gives 2.71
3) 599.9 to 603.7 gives 1.80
